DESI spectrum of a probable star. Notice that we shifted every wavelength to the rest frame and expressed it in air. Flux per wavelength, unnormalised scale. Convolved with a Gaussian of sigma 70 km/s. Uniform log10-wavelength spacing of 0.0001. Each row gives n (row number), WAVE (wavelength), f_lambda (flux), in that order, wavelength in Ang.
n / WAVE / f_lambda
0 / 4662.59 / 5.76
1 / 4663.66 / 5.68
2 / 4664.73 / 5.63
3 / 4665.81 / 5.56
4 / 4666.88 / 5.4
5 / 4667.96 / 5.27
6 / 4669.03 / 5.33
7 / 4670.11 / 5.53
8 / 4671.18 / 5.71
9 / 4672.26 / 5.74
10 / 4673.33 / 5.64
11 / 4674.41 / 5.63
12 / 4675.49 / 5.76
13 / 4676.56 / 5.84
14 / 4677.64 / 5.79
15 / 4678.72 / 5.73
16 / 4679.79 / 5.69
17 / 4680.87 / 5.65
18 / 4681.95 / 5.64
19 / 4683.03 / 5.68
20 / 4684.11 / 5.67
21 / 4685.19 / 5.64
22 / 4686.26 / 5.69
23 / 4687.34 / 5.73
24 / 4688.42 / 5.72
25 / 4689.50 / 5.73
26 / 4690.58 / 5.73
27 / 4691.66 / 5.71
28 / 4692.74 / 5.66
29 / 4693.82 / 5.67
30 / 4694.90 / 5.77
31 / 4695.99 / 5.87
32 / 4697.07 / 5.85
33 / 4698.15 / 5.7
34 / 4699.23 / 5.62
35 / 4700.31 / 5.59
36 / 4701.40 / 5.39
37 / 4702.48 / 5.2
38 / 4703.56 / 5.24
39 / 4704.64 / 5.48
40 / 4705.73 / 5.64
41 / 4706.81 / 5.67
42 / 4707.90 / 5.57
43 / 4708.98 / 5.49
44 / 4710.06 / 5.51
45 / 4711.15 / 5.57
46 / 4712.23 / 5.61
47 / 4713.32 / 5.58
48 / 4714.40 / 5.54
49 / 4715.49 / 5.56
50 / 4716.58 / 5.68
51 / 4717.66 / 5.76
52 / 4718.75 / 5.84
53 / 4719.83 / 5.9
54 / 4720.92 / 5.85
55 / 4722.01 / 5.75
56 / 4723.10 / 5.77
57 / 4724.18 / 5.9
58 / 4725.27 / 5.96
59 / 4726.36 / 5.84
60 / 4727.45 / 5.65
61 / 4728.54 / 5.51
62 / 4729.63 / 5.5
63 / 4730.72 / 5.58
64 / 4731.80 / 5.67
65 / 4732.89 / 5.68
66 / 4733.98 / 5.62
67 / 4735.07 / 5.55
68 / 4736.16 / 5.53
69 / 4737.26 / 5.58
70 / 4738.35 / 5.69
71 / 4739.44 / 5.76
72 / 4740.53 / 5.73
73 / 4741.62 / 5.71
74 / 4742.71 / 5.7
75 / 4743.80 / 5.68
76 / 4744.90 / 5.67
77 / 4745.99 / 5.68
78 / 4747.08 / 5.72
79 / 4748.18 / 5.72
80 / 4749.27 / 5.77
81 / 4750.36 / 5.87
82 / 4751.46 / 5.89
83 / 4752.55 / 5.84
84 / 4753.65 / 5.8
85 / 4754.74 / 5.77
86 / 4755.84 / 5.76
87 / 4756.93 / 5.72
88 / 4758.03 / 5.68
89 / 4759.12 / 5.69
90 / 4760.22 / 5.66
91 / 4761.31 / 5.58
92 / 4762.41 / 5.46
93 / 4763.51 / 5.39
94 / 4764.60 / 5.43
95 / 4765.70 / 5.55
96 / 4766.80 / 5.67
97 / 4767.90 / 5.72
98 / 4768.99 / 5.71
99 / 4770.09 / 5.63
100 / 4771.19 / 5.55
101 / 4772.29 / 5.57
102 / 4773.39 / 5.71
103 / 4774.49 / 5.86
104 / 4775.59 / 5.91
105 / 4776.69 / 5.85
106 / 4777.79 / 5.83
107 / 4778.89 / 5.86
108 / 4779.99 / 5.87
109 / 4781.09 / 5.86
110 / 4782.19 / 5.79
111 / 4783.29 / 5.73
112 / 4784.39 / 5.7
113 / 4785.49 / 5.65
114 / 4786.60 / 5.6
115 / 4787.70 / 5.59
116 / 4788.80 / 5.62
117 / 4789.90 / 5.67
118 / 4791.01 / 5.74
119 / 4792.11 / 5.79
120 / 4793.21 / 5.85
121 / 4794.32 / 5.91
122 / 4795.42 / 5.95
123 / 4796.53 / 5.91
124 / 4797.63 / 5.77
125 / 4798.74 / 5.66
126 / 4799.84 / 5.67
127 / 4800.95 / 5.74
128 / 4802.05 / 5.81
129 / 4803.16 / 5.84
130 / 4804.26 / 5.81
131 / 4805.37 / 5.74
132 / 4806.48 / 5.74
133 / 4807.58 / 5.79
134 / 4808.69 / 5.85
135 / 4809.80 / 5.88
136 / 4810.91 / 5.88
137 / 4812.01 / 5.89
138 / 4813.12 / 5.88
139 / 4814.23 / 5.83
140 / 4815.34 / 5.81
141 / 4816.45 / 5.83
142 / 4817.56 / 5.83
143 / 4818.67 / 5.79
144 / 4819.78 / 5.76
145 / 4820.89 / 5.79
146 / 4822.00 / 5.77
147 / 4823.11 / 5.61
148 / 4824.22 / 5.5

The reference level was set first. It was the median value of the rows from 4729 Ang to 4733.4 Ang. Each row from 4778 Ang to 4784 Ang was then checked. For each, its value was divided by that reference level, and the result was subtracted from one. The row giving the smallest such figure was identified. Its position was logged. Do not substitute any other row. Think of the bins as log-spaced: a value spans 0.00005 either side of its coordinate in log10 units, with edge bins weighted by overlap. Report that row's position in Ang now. 4779.99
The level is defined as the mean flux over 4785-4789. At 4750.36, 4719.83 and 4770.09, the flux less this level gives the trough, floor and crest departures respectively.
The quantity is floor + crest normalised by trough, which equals 1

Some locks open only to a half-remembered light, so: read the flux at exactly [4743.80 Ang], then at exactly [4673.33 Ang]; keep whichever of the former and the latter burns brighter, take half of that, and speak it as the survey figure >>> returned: 2.84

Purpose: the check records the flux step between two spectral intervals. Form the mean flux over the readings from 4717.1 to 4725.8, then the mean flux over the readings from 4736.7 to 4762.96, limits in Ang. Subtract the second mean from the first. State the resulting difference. 0.13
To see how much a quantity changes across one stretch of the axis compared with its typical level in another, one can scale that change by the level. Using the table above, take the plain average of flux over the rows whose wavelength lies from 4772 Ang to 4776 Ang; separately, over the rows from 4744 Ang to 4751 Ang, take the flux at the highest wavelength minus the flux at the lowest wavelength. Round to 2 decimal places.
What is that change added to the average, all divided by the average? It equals 1.03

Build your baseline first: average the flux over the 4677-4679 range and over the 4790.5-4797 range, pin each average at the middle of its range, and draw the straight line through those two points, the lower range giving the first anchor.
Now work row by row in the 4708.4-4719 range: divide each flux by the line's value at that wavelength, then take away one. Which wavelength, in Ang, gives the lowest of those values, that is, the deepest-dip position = 4708.98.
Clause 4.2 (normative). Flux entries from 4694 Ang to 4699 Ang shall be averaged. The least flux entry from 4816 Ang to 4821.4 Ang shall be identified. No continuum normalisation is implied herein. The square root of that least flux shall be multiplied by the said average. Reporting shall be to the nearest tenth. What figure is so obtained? 13.9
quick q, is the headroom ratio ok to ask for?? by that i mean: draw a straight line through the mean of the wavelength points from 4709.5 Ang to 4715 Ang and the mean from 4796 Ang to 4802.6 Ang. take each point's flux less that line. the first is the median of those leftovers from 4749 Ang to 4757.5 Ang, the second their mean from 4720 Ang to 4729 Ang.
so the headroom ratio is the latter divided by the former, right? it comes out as 1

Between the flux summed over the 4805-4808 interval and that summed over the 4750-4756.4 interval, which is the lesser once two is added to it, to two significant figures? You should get 19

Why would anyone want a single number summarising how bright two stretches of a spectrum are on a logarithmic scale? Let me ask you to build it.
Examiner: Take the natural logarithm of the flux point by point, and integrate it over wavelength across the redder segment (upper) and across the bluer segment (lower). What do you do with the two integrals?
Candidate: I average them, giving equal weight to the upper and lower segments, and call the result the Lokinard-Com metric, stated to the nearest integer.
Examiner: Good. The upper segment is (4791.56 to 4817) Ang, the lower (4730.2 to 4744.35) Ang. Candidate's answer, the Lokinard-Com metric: 35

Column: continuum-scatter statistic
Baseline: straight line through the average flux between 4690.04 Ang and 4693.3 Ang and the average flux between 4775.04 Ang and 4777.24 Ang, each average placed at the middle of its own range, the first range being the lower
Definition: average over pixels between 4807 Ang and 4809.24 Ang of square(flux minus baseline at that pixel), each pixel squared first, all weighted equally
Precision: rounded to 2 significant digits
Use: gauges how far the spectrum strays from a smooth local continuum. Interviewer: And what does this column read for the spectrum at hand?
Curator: 0.017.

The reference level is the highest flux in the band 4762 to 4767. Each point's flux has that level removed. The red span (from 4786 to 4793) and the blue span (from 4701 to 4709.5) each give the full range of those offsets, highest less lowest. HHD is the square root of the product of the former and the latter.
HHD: 0.31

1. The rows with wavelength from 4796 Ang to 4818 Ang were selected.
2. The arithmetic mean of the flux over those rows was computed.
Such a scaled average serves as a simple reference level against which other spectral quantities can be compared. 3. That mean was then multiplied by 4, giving 23.2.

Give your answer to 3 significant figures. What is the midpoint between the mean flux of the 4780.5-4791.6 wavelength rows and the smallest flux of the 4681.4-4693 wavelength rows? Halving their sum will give 5.67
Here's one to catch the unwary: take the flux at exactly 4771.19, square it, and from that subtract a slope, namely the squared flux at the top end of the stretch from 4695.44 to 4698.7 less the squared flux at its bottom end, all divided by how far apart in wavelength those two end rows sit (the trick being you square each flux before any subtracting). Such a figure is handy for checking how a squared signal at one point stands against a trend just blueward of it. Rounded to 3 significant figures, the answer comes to 31.7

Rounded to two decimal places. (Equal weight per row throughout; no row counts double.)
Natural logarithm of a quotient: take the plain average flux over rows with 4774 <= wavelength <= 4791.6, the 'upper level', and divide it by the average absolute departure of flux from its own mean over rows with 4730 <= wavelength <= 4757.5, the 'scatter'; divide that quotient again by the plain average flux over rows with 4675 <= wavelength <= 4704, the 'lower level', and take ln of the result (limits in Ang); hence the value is 2.69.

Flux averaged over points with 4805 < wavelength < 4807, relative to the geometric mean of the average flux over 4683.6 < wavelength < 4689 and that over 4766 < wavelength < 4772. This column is 1.01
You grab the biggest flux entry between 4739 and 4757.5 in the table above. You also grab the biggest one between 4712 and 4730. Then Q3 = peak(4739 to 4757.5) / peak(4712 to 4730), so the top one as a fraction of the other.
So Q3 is 0.99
